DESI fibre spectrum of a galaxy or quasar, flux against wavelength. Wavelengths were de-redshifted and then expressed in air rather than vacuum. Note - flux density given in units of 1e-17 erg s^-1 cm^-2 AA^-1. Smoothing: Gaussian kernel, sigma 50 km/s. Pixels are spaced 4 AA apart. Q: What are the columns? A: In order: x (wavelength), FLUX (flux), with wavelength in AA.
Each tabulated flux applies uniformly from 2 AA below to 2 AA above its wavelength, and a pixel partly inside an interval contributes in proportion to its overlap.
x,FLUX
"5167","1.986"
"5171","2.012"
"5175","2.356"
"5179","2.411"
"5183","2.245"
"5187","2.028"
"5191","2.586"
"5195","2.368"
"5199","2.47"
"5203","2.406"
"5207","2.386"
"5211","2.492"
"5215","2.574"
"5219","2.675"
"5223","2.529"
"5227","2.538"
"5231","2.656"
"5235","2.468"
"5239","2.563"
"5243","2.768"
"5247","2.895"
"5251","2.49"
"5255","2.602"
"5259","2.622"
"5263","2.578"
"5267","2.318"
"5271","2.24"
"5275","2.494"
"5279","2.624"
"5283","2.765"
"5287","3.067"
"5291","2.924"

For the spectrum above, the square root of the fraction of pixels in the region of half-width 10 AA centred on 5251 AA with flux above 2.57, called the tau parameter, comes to 0.89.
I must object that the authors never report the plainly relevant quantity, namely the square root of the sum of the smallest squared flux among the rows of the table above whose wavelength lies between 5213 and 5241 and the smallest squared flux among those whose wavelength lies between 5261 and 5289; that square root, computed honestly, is 3.33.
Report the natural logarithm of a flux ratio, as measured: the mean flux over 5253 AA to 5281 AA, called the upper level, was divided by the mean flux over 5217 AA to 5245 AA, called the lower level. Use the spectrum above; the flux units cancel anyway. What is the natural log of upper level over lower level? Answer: -0.04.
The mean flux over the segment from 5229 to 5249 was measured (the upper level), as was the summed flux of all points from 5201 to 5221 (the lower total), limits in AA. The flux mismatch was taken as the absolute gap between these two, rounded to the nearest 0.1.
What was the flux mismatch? 9.9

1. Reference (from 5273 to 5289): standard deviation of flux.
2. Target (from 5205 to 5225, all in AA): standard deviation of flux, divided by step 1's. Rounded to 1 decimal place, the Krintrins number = 0.4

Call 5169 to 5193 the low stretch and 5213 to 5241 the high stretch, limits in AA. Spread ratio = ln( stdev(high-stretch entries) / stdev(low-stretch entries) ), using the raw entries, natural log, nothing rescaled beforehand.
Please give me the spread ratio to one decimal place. -1.1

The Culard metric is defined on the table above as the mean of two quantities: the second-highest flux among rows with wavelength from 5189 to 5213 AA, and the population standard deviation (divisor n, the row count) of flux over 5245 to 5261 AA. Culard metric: 1.32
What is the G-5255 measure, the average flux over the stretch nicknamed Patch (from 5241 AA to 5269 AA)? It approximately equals 2.6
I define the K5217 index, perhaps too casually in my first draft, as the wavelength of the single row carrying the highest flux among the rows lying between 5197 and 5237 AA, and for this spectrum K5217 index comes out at 5219 AA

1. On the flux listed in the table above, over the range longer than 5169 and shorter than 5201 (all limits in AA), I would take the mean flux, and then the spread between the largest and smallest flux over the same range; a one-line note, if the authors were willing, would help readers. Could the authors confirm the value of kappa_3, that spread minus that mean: -1.74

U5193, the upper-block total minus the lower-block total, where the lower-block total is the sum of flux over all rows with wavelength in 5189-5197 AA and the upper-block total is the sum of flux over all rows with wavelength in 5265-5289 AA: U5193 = 11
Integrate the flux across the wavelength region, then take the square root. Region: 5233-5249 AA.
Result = 6.54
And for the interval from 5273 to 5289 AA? 6.62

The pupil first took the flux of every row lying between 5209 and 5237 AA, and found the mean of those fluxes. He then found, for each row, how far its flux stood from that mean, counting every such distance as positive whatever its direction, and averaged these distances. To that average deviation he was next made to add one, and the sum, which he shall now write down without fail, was 1.063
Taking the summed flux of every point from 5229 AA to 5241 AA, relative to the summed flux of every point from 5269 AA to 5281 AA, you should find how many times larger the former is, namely 1.04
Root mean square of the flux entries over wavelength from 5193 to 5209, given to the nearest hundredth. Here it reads 2.41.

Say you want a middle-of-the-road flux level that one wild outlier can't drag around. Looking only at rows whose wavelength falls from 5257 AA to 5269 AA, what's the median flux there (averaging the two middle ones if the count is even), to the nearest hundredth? 2.58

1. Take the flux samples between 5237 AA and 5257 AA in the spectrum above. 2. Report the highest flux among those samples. 2.895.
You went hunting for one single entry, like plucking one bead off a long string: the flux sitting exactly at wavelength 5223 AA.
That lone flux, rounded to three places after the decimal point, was 2.529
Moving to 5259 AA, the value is 2.622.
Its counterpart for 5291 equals 2.924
